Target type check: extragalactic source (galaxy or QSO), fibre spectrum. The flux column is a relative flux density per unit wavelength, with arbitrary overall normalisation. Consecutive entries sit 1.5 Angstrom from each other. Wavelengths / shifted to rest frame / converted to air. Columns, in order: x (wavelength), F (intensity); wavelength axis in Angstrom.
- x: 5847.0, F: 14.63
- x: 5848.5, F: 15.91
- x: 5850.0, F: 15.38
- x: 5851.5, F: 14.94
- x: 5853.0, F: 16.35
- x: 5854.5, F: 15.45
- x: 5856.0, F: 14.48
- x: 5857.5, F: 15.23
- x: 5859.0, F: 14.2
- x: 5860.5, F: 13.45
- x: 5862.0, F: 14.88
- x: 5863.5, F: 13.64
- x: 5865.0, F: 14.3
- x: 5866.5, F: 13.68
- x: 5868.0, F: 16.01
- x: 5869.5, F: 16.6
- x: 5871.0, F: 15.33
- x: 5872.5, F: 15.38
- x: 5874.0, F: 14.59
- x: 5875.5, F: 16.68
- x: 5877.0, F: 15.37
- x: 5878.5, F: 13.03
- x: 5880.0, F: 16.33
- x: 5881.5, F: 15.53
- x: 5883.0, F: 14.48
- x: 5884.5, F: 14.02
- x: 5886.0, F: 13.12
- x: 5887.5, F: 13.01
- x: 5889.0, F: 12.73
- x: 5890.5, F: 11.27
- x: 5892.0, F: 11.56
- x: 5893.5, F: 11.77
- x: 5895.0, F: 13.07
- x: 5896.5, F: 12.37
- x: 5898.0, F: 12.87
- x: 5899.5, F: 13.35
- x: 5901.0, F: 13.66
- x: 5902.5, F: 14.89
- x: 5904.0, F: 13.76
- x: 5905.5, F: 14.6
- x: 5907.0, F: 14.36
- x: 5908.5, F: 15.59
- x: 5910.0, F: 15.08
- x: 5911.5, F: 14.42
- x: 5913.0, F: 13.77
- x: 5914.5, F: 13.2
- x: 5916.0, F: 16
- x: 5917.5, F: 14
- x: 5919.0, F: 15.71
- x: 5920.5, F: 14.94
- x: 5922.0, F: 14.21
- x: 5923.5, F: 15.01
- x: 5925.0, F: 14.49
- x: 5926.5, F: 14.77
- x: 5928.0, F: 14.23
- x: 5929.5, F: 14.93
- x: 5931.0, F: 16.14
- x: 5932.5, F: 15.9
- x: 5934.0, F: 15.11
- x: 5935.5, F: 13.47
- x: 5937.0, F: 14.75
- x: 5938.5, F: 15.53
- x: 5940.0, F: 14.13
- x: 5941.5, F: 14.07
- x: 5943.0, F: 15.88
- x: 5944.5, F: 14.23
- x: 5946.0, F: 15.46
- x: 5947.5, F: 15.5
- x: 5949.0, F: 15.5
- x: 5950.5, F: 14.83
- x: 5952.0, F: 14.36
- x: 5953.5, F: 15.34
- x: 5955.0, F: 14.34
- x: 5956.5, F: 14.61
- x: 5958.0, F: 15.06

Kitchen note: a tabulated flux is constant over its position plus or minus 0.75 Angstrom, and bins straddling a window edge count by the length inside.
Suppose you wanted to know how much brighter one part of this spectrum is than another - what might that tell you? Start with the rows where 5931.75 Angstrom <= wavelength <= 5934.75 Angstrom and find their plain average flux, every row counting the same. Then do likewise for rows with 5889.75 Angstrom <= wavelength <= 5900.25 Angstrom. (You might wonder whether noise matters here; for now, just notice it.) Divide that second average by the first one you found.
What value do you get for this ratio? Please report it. 0.79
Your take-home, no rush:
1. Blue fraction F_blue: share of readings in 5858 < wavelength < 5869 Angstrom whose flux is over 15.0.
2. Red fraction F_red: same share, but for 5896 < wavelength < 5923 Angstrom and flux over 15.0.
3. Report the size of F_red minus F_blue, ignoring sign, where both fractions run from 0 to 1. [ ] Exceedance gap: 0.08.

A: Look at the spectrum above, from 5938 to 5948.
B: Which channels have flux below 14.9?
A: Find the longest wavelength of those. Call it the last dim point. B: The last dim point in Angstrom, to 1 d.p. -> 5944.5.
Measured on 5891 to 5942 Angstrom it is 5941.5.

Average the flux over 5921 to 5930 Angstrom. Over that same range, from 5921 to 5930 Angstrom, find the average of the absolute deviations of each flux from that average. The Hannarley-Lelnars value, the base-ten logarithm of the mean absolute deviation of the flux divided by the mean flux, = -1.69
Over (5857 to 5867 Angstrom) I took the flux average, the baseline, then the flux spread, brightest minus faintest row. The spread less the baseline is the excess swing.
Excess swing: -12.4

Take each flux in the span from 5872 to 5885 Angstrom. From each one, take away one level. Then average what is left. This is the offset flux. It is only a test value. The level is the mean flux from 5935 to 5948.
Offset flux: 0.27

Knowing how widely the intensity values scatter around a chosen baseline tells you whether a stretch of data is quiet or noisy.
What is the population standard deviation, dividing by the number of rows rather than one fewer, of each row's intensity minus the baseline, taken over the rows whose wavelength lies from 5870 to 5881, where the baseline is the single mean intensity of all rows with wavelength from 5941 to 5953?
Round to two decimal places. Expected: 1.11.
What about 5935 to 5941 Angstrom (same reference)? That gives 0.76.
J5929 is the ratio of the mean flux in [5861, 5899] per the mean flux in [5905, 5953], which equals 0.95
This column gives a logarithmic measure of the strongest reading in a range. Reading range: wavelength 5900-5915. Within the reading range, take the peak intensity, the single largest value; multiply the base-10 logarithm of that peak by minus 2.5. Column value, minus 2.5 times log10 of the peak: -2.98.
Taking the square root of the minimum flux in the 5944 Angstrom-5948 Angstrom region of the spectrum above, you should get 3.77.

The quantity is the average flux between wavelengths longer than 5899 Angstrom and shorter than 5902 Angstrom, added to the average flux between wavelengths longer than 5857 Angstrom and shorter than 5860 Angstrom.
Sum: 28.2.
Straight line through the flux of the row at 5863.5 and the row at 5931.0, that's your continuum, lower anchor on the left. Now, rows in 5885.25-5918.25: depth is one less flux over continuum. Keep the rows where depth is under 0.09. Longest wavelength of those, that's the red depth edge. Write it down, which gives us 5916.0 Angstrom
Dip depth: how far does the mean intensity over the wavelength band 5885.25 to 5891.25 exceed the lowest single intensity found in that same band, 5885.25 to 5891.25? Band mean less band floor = 1.26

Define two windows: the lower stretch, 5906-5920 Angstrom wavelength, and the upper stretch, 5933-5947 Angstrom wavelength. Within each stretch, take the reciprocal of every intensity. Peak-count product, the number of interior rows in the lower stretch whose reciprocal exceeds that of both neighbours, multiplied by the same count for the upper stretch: 6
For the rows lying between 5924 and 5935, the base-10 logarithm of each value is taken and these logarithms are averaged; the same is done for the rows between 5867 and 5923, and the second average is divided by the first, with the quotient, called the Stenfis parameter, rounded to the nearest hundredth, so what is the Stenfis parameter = 0.98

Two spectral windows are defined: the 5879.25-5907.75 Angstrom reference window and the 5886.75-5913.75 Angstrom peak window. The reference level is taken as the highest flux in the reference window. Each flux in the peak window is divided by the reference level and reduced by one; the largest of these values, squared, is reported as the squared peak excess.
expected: 0.0021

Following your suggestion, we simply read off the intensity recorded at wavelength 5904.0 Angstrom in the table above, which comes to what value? 13.76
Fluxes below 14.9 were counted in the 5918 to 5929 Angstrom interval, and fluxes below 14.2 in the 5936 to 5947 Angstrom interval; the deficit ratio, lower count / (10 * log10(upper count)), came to 1.3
